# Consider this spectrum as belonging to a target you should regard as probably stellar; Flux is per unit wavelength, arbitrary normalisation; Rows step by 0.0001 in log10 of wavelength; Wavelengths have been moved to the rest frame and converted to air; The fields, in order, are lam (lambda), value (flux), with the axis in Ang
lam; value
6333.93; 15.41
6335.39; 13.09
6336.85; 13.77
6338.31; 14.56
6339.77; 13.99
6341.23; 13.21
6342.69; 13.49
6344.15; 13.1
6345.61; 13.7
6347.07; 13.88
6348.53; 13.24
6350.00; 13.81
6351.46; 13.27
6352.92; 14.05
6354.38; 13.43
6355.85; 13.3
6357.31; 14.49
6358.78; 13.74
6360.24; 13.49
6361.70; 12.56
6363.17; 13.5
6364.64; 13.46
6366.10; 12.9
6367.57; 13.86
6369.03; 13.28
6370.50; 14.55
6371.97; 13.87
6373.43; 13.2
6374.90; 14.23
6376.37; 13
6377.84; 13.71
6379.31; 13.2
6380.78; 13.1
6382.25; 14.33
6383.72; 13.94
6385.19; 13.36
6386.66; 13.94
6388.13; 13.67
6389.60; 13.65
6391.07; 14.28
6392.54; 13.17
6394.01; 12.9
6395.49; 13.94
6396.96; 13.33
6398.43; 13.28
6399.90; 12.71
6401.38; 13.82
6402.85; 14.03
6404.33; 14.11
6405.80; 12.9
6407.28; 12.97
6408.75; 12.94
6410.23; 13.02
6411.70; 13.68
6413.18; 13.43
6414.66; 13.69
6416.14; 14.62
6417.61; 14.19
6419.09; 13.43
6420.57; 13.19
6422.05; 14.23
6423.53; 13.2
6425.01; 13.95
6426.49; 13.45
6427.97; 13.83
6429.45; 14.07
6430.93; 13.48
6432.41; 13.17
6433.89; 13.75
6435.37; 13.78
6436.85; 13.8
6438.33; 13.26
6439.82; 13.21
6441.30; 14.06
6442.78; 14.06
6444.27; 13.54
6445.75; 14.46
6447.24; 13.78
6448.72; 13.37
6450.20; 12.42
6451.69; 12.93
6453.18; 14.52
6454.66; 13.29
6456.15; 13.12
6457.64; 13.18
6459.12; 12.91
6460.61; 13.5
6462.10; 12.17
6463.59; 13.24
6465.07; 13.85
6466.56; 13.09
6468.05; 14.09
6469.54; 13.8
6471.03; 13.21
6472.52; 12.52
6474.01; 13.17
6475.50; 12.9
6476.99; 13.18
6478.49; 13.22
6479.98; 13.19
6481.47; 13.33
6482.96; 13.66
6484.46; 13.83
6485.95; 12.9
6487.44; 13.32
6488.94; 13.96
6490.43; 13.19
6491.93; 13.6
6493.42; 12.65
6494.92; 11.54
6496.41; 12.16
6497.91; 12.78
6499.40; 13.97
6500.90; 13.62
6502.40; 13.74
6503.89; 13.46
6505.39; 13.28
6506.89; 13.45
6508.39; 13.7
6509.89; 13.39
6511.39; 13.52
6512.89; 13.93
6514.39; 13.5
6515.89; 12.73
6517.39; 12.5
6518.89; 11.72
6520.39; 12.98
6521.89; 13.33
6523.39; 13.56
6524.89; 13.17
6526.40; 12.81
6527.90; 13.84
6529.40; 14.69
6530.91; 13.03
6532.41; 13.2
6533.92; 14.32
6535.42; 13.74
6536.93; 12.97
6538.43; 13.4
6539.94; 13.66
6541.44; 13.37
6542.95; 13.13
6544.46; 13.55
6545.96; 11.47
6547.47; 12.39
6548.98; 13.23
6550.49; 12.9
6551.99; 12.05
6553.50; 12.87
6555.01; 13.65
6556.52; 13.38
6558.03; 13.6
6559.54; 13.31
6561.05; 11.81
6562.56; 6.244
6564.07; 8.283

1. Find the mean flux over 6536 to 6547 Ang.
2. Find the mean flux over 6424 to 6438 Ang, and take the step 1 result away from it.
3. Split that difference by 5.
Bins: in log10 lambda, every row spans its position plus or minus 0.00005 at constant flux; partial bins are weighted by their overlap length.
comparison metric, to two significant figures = 0.12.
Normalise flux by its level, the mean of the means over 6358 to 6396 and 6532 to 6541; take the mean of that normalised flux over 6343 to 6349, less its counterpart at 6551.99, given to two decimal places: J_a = 0.11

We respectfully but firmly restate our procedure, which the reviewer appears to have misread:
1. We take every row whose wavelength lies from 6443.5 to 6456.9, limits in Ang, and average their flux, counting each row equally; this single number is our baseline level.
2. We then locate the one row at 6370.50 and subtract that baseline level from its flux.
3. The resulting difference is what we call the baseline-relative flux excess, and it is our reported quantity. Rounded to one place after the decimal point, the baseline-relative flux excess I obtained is 1.1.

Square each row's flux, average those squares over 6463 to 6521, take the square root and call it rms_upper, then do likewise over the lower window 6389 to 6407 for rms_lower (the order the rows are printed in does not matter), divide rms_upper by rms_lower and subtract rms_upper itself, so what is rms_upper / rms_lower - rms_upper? -12.3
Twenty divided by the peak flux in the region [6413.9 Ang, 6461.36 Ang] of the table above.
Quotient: 1.37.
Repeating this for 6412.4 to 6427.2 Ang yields 1.37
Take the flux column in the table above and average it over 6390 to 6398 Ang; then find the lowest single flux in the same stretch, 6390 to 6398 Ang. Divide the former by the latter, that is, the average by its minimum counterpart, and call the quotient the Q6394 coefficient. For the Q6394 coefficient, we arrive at 1.05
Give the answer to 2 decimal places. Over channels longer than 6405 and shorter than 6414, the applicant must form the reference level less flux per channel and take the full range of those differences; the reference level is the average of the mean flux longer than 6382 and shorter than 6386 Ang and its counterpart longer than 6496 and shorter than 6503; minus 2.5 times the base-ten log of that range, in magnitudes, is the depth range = 0.27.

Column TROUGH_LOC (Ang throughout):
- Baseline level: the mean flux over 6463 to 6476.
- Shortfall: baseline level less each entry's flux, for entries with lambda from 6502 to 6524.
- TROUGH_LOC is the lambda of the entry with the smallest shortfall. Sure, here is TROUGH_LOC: 6512.89 Ang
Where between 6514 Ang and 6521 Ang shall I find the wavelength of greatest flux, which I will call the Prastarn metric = 6514.39 Ang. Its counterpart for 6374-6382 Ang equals 6374.90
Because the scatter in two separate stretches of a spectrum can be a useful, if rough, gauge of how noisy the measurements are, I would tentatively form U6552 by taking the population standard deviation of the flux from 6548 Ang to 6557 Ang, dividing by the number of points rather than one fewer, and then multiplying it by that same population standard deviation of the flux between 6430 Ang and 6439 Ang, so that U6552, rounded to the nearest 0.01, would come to 0.13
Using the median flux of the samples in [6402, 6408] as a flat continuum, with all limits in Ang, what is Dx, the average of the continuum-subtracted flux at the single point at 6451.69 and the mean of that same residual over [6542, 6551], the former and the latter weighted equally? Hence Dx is -0.6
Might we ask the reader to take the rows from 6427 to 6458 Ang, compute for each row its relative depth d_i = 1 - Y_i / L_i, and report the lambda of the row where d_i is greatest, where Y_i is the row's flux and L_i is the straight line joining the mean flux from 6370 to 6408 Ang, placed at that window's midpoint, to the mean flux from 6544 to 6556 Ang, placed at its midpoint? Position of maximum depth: 6450.20 Ang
